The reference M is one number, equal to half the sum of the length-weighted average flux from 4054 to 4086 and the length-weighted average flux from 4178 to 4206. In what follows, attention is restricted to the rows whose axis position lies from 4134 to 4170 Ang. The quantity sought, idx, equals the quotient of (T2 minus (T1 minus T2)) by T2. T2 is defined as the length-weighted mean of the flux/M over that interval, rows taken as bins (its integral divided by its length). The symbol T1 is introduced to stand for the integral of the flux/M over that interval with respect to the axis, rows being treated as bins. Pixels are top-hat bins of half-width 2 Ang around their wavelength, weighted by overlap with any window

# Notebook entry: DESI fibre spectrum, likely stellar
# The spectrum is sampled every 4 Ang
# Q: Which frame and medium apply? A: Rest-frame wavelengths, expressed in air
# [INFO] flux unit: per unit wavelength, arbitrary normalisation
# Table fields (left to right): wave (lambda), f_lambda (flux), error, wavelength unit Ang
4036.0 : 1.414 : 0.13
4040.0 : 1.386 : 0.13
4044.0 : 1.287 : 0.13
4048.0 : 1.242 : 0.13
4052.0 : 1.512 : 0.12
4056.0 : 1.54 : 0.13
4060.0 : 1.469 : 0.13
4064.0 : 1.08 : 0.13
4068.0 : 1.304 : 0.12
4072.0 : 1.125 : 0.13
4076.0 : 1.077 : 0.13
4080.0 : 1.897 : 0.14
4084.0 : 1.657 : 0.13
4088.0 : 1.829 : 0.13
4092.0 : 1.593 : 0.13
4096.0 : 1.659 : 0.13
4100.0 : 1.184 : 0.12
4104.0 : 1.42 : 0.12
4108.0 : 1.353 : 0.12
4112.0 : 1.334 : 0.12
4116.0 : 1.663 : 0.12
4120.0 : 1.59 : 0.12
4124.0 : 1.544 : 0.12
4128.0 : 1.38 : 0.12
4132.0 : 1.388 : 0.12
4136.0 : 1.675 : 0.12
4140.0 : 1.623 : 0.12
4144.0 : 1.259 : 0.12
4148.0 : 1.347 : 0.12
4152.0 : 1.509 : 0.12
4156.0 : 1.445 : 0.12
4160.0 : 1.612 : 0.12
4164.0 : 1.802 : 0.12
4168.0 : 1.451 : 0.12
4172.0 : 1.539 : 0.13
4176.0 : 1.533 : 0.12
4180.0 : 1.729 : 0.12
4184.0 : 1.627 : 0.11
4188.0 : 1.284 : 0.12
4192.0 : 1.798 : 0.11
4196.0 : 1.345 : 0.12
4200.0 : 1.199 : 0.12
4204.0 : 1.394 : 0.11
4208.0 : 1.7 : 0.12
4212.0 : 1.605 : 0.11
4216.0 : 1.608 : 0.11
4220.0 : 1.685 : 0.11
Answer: -34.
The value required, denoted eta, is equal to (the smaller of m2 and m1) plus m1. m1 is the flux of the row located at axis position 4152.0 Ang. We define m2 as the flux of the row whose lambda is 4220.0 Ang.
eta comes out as 3.0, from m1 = 1.509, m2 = 1.685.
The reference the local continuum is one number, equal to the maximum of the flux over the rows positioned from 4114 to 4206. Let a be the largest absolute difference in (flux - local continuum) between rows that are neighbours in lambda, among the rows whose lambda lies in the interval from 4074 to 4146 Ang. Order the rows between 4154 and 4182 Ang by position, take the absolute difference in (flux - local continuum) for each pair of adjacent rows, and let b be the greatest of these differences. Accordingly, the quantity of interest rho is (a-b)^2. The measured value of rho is 0.22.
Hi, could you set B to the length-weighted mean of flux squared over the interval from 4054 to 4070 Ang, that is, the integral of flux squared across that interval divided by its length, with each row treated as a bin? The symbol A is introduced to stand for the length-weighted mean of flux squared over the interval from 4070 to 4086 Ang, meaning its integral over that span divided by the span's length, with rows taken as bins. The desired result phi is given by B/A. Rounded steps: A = 2.19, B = 1.85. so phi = 0.84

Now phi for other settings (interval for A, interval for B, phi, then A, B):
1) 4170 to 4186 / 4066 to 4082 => 0.75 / 2.59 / 1.93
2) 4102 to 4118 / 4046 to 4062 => 1.00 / 2.10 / 2.09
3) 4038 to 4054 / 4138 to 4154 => 1.12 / 1.85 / 2.08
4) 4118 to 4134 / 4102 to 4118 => 0.96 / 2.19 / 2.10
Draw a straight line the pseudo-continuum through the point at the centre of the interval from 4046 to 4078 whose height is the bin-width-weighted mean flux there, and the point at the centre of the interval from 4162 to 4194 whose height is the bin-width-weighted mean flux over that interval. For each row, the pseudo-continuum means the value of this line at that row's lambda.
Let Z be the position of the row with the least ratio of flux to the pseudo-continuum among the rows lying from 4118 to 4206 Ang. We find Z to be 4200.0 Ang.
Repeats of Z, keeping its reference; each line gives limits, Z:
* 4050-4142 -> 4076.0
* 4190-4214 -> 4200.0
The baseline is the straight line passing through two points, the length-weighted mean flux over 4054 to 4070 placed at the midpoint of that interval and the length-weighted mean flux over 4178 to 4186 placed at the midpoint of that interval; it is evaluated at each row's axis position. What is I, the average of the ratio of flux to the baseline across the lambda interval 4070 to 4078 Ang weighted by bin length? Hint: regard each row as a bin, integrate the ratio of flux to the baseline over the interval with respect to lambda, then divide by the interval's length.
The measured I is 0.80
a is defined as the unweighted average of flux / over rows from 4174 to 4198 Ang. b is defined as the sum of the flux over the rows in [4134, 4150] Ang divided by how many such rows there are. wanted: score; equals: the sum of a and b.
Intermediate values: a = 1.55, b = 1.48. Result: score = 3.03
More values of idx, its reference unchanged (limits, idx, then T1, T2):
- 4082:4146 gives -62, 67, 1.050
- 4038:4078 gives -38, 36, 0.906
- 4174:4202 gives -26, 29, 1.045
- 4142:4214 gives -70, 76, 1.050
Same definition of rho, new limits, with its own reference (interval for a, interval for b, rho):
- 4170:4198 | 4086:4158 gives 0.00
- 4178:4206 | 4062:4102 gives 0.09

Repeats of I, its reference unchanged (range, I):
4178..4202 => 0.88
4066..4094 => 1.07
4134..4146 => 0.97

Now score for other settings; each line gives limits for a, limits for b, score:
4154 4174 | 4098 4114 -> 2.89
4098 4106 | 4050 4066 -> 2.70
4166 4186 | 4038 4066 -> 2.94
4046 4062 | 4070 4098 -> 2.99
